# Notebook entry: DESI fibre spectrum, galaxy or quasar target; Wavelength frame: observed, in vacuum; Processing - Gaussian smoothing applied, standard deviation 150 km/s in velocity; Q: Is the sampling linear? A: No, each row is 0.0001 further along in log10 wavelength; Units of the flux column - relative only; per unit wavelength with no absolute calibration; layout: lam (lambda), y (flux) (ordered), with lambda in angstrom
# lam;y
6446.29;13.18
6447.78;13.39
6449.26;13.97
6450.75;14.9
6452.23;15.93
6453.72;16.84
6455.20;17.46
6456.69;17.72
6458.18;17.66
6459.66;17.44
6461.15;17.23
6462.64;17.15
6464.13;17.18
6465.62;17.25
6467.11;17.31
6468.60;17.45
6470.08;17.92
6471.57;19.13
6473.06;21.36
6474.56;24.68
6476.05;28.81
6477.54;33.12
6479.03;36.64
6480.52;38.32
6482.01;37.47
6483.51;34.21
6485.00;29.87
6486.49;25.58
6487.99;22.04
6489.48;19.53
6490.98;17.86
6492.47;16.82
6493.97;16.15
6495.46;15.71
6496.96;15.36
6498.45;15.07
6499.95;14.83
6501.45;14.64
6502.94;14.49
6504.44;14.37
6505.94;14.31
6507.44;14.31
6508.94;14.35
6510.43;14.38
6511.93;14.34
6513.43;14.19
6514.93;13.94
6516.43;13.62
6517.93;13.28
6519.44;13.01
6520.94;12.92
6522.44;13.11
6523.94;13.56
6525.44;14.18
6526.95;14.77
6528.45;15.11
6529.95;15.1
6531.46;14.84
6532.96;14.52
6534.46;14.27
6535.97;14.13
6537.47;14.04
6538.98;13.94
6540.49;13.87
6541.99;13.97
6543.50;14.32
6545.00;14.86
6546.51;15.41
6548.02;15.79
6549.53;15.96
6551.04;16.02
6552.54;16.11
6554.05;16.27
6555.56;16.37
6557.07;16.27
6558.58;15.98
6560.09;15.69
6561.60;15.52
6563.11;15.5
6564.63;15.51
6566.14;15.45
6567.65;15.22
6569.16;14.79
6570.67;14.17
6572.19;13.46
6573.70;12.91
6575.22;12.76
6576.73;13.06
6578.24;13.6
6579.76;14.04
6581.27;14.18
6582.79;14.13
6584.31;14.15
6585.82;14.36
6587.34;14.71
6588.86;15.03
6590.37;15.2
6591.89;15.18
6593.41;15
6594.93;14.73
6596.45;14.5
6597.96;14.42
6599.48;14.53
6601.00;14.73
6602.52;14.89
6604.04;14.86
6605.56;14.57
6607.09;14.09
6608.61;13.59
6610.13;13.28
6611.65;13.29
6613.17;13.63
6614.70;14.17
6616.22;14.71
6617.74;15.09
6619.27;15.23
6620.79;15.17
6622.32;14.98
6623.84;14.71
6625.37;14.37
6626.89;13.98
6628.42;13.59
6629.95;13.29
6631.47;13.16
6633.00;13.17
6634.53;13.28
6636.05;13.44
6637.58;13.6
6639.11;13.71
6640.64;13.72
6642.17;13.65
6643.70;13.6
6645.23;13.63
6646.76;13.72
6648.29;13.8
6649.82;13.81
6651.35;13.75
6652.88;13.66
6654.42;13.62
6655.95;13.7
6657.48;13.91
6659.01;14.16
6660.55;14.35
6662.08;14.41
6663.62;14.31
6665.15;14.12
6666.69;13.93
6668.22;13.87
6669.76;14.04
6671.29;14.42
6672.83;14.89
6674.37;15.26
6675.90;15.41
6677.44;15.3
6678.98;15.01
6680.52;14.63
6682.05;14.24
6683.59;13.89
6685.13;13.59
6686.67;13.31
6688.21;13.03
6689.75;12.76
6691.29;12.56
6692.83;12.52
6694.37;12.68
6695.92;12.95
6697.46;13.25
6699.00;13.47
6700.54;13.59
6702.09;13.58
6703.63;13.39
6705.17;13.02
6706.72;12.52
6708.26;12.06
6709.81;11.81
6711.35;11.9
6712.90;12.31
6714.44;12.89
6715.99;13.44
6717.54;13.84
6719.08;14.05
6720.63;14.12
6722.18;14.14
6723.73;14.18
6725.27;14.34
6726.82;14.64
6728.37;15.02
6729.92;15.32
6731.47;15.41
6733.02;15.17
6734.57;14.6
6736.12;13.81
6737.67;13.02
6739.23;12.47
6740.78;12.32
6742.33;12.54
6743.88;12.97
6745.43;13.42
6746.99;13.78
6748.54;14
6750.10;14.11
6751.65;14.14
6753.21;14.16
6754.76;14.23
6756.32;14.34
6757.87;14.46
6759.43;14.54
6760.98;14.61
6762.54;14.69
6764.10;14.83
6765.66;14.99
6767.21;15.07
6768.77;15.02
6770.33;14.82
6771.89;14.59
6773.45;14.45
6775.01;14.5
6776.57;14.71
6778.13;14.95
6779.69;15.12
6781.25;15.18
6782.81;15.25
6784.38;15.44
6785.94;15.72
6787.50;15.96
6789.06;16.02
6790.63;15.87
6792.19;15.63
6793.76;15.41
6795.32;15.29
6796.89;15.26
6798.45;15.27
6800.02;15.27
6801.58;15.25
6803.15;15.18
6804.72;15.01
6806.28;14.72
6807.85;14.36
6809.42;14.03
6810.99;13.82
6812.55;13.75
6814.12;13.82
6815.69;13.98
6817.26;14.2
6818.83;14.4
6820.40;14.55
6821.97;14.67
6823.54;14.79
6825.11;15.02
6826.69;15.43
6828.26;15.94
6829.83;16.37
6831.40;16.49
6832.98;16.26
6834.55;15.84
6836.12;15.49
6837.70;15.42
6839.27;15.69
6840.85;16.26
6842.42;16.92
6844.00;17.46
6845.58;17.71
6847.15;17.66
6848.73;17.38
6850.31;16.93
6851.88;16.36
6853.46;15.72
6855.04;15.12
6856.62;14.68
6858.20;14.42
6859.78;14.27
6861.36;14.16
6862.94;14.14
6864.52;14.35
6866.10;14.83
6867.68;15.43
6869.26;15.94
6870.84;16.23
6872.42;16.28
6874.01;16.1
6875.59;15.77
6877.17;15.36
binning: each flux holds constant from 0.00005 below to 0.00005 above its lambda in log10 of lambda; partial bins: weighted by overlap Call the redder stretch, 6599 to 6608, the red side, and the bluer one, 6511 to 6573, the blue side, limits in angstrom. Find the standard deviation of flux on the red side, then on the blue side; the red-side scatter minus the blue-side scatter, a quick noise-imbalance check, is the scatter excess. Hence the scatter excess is -0.7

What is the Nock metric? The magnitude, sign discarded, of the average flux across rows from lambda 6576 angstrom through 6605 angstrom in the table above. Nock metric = 14.5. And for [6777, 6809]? 15.3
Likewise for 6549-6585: 14.9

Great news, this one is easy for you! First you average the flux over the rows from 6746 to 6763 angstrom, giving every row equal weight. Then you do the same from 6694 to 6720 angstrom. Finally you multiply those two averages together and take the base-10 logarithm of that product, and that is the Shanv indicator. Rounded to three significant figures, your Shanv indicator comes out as 2.27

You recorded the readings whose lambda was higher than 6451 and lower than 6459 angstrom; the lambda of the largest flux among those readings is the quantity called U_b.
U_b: 6456.69 angstrom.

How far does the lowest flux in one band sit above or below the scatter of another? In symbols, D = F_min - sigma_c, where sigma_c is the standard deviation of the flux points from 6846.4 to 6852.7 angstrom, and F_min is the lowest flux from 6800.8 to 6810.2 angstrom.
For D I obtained 13.5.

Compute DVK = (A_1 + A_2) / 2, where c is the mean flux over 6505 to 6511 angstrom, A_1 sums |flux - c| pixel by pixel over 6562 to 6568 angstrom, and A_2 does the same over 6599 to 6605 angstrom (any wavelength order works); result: 3.0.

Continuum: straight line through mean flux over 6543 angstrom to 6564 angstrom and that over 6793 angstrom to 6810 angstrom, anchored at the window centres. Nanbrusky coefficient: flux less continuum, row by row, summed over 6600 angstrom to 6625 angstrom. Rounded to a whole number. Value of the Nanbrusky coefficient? -18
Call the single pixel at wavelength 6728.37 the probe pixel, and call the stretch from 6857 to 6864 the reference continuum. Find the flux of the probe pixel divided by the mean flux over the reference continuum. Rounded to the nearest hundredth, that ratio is 1.05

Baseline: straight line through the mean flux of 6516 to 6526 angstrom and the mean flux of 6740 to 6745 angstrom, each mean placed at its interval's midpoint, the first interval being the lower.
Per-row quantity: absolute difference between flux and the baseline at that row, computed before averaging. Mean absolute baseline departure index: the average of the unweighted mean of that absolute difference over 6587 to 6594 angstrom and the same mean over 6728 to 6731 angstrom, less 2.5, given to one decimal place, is -0.3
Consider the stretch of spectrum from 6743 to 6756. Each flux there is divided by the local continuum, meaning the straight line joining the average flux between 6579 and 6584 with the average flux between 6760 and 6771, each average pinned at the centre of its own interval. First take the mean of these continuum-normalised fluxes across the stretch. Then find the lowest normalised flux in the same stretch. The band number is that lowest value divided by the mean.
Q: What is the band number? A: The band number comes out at 0.938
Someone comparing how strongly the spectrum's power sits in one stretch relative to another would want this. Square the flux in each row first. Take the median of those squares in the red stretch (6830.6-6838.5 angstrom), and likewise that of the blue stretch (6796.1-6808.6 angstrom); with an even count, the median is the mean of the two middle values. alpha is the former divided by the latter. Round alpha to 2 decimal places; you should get 1.08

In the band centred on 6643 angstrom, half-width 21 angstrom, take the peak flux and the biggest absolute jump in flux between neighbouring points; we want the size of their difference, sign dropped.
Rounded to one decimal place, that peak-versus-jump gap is 14.6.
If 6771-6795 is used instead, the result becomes 15.7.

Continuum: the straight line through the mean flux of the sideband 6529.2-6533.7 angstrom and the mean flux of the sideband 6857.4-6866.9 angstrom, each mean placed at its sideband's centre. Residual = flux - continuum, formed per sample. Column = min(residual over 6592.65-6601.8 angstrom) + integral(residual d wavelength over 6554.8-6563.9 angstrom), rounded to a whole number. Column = 10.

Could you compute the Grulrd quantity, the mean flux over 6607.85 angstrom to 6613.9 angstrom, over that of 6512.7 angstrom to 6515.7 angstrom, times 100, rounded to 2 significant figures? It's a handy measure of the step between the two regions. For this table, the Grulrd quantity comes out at 96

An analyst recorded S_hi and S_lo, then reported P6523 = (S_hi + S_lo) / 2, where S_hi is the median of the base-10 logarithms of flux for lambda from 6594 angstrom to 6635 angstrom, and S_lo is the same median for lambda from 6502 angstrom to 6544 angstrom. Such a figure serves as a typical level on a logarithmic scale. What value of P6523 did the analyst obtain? 1.16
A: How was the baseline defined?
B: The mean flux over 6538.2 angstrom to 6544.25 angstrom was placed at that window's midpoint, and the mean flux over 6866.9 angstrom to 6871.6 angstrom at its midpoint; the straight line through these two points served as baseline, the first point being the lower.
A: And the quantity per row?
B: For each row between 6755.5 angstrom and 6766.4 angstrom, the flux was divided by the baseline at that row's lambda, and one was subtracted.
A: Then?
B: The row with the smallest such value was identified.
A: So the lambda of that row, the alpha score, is 6756.32 angstrom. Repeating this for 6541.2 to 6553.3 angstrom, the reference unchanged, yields 6541.99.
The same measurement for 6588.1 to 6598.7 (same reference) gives 6597.96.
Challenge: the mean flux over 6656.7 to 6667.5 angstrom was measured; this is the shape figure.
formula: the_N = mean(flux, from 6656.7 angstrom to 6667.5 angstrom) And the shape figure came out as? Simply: 14.2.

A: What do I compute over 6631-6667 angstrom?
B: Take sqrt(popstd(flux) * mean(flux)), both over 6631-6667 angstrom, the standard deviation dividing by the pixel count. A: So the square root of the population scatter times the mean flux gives 2.1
